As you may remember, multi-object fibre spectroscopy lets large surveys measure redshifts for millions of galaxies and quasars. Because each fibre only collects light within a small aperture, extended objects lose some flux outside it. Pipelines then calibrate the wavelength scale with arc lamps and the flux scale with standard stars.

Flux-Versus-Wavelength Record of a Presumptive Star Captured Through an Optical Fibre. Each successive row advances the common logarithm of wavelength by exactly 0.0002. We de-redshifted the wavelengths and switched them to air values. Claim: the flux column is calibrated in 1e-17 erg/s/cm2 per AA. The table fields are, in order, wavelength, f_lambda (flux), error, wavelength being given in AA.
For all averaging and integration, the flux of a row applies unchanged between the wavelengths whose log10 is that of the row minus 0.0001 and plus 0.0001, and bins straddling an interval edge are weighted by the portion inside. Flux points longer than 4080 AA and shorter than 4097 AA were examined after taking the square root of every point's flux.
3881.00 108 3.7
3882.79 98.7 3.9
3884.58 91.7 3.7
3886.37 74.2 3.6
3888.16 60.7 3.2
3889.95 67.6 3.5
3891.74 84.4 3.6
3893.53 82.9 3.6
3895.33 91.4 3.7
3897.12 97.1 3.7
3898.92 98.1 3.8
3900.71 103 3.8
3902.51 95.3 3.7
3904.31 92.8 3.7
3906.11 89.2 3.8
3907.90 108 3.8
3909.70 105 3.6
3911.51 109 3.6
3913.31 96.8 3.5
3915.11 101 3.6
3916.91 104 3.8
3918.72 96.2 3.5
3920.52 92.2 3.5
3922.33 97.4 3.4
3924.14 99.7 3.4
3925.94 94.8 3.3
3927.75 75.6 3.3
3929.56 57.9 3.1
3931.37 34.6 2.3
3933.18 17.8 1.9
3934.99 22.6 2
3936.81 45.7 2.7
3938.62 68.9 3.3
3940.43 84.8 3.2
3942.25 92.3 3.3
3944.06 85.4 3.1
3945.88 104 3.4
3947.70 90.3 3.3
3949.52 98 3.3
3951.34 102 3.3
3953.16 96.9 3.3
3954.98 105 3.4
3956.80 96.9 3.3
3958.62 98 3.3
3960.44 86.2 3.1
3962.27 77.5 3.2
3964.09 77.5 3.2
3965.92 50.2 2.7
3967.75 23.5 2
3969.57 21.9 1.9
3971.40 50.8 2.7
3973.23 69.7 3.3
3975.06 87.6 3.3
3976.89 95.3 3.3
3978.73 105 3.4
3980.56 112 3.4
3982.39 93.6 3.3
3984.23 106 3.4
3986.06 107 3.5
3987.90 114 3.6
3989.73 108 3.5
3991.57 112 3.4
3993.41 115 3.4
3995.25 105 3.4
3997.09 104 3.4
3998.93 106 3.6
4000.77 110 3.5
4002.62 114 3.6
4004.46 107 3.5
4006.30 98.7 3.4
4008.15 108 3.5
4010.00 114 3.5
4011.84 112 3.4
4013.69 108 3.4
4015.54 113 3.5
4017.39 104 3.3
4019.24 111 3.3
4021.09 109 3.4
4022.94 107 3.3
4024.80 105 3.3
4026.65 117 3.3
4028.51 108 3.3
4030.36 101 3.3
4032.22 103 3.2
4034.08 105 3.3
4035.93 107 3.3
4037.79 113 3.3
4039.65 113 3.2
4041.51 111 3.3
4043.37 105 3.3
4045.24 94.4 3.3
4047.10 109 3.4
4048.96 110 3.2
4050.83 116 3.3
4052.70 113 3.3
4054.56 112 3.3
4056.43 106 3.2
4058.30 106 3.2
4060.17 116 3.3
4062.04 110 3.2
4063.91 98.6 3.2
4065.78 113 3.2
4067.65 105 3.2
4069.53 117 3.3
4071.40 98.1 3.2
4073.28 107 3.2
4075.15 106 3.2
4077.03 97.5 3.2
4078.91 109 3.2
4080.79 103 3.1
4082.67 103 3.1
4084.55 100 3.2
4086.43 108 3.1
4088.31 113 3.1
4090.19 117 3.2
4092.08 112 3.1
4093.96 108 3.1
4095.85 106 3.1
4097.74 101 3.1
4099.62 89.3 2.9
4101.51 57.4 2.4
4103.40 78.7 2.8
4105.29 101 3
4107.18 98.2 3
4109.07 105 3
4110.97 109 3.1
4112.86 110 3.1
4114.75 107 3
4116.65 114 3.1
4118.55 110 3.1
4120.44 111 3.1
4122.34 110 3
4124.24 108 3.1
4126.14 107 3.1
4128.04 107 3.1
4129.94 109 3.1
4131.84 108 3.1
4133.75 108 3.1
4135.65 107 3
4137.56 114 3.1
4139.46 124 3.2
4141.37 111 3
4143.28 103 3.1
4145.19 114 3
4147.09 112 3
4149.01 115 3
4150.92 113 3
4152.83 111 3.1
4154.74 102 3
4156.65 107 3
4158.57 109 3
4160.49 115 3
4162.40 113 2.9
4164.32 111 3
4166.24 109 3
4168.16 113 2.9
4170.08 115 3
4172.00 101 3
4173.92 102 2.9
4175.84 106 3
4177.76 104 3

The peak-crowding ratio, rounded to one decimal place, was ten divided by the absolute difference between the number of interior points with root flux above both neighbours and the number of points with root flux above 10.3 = 2.5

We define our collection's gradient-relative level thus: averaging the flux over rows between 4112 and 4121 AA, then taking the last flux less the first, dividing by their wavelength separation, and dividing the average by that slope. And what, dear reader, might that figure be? 837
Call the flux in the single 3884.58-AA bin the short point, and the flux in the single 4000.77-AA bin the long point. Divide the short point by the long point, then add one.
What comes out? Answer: 1.83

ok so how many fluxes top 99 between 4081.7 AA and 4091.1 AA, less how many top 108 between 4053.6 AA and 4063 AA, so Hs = 2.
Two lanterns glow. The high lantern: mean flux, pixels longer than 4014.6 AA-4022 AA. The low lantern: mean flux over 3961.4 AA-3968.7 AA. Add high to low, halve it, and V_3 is 83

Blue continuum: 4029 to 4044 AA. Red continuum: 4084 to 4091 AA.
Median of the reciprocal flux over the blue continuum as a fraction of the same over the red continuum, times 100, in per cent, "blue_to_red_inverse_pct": 104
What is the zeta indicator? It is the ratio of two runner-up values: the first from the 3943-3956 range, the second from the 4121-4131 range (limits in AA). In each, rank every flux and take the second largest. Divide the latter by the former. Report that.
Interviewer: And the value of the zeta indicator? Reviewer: 1.05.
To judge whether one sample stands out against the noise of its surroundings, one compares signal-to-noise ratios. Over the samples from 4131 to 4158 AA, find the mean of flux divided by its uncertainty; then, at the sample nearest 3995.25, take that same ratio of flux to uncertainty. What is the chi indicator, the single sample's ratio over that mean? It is 0.85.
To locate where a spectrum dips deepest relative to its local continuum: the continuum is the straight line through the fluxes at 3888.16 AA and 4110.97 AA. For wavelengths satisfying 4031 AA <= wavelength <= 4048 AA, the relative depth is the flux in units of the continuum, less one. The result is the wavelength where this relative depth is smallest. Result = 4045.24 AA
